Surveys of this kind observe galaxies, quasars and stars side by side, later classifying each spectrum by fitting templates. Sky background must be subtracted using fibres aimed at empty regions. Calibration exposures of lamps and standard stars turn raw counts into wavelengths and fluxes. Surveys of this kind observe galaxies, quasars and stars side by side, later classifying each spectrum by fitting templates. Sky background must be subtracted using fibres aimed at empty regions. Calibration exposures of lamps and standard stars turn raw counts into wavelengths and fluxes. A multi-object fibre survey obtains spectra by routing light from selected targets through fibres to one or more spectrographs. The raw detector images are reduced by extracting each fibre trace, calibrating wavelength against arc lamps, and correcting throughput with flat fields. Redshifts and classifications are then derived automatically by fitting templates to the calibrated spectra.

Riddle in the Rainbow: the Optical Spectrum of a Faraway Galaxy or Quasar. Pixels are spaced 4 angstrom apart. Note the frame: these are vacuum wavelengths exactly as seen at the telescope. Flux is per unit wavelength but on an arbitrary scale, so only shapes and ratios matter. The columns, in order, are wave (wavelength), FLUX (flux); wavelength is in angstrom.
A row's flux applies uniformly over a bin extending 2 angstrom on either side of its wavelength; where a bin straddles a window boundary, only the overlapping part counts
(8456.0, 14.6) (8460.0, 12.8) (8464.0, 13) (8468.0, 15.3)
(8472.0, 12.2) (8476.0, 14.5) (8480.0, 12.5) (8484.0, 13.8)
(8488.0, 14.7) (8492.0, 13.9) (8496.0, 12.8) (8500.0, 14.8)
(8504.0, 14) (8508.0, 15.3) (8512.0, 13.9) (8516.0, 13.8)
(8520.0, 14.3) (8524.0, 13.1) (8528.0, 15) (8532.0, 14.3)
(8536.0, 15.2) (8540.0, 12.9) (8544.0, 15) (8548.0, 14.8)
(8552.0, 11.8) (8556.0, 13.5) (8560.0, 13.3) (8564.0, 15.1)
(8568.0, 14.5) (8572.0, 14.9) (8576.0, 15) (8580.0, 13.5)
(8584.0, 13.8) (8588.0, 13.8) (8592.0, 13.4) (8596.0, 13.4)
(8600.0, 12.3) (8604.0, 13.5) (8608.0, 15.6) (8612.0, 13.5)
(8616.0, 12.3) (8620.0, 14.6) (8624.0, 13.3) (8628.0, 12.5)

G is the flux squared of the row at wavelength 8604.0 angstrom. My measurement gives 182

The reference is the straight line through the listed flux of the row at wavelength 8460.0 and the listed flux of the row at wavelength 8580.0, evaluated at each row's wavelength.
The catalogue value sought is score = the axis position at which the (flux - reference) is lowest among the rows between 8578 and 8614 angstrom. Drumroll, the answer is 8600.0 angstrom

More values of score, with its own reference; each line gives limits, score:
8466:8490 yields 8472.0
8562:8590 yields 8580.0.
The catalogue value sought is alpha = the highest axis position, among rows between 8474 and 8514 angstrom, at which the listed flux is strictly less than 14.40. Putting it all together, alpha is 8512.0 angstrom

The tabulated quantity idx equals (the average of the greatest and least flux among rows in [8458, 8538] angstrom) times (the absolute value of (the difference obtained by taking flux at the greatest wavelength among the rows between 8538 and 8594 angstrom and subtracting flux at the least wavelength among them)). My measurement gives 6.9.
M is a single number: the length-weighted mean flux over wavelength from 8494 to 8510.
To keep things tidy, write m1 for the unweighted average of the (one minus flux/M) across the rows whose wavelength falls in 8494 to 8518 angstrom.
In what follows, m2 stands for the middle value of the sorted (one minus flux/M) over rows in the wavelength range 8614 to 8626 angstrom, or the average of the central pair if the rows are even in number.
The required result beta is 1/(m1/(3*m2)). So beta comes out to 22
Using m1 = 0.0088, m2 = 0.07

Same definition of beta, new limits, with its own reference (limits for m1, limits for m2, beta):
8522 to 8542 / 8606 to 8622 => 4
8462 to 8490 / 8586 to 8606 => 5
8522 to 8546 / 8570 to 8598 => -51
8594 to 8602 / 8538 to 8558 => 2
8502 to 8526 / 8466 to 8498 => 7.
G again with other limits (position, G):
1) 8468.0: 234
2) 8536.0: 231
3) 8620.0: 213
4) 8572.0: 222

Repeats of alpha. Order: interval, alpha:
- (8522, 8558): 8556.0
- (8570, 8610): 8604.0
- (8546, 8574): 8560.0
